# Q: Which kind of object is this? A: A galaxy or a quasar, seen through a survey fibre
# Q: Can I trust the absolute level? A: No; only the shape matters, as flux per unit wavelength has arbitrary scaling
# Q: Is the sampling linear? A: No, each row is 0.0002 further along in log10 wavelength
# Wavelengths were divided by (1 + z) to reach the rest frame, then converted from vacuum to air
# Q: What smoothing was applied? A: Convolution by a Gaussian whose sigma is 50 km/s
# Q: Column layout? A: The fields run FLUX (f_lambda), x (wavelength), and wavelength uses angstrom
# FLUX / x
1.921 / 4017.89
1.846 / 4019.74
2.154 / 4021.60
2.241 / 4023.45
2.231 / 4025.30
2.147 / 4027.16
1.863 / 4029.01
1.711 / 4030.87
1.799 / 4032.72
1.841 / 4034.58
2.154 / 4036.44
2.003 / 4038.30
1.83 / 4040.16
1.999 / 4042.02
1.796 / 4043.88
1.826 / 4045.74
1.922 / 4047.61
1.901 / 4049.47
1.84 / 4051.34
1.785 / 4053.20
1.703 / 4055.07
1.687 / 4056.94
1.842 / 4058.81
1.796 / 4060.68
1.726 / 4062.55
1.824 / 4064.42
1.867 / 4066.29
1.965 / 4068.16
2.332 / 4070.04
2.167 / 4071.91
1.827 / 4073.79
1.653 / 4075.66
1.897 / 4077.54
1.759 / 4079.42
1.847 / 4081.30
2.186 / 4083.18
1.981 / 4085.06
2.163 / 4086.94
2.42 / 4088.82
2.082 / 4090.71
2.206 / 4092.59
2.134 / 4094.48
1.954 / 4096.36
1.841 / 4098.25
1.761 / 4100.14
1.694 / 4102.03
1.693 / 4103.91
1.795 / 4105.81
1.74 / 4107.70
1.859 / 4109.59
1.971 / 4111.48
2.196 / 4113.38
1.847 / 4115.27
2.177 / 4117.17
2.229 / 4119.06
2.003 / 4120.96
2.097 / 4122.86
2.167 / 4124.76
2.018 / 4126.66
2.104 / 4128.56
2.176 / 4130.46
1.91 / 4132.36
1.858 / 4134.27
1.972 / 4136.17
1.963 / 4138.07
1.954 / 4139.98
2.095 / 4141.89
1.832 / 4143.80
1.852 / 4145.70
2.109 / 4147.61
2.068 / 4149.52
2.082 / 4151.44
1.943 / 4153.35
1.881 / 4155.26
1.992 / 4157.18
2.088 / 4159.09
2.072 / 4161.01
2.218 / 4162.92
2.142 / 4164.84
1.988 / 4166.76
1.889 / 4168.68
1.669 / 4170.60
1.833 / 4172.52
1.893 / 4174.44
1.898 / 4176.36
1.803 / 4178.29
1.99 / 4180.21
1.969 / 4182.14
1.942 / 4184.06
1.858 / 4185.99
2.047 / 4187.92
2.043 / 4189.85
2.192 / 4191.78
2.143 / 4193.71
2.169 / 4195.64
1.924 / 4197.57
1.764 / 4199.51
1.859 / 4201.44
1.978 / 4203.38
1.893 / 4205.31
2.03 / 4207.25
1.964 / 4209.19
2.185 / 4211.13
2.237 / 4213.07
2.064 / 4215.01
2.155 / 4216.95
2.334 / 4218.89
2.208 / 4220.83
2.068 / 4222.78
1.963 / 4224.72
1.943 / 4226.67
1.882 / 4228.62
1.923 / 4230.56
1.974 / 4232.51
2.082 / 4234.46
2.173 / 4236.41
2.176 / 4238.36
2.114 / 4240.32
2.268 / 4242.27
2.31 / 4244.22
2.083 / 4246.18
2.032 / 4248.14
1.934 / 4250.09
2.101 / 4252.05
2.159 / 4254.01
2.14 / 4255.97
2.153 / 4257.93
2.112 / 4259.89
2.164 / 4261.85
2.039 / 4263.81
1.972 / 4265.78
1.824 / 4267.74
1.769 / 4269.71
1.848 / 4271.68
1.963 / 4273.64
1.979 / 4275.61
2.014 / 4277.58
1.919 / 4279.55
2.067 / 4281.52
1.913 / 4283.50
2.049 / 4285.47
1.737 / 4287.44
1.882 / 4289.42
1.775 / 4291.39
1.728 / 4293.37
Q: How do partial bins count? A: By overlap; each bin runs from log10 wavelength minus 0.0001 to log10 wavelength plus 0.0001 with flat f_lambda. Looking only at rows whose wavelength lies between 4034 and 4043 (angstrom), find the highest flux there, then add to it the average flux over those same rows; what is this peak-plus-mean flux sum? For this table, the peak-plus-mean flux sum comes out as 4.12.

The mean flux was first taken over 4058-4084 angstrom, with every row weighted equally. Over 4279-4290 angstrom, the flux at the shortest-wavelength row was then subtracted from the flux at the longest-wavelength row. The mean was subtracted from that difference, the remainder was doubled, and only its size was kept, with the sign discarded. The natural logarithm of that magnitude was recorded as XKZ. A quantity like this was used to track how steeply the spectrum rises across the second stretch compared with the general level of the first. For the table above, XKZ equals 1.36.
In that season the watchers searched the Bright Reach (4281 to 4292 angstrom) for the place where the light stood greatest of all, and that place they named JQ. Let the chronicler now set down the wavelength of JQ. 4281.52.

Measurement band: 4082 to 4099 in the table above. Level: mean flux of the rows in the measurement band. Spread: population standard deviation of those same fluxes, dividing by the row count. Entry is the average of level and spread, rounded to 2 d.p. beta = 1.13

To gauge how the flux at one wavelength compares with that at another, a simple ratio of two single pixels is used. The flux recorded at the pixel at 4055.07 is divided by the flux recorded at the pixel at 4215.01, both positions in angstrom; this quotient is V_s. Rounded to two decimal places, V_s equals 0.83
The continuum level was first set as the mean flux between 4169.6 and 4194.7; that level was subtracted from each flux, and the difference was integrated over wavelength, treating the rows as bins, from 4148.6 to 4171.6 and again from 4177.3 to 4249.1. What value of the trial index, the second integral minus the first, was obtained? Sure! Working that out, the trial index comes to 6.0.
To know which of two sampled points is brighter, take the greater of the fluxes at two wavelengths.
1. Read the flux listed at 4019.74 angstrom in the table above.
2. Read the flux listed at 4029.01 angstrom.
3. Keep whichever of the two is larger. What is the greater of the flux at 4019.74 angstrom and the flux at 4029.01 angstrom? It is 1.86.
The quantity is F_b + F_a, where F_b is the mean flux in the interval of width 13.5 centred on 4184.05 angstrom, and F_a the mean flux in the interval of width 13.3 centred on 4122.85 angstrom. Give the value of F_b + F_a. 4.06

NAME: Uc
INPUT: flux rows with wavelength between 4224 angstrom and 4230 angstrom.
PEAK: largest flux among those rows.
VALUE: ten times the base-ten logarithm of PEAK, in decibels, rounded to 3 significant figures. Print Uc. 2.93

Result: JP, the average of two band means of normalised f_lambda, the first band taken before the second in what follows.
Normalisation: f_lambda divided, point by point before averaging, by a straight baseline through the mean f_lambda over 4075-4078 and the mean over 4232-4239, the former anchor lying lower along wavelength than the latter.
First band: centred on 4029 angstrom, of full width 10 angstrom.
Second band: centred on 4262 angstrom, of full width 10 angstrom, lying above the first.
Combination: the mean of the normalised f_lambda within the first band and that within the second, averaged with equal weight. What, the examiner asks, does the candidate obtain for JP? 1.07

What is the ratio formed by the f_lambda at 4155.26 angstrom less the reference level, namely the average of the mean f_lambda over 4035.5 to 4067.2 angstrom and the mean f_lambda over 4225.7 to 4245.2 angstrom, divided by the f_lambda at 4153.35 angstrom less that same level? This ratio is 3.4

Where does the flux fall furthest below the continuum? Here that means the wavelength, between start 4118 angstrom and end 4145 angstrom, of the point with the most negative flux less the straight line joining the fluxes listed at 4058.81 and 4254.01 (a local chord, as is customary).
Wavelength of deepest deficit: 4143.80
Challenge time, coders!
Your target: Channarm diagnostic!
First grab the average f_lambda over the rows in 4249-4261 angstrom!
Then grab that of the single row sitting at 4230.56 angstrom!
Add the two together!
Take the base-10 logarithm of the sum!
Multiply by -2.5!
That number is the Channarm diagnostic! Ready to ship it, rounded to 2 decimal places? -1.51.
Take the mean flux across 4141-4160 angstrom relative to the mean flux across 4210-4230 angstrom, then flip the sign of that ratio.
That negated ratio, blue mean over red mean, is -0.95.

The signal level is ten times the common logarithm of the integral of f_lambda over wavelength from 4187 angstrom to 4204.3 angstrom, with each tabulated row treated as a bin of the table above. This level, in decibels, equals 15.4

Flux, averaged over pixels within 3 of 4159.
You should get 2.05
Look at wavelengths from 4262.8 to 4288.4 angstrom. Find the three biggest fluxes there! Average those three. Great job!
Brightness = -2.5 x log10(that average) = -0.78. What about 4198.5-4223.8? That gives -0.89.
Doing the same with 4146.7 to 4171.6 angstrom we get -0.83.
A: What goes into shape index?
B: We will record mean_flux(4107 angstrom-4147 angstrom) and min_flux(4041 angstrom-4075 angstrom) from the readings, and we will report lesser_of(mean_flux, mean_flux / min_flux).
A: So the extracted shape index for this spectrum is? 1.19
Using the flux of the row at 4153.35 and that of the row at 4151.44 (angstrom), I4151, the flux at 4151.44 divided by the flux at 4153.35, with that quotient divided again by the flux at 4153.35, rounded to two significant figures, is 0.55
